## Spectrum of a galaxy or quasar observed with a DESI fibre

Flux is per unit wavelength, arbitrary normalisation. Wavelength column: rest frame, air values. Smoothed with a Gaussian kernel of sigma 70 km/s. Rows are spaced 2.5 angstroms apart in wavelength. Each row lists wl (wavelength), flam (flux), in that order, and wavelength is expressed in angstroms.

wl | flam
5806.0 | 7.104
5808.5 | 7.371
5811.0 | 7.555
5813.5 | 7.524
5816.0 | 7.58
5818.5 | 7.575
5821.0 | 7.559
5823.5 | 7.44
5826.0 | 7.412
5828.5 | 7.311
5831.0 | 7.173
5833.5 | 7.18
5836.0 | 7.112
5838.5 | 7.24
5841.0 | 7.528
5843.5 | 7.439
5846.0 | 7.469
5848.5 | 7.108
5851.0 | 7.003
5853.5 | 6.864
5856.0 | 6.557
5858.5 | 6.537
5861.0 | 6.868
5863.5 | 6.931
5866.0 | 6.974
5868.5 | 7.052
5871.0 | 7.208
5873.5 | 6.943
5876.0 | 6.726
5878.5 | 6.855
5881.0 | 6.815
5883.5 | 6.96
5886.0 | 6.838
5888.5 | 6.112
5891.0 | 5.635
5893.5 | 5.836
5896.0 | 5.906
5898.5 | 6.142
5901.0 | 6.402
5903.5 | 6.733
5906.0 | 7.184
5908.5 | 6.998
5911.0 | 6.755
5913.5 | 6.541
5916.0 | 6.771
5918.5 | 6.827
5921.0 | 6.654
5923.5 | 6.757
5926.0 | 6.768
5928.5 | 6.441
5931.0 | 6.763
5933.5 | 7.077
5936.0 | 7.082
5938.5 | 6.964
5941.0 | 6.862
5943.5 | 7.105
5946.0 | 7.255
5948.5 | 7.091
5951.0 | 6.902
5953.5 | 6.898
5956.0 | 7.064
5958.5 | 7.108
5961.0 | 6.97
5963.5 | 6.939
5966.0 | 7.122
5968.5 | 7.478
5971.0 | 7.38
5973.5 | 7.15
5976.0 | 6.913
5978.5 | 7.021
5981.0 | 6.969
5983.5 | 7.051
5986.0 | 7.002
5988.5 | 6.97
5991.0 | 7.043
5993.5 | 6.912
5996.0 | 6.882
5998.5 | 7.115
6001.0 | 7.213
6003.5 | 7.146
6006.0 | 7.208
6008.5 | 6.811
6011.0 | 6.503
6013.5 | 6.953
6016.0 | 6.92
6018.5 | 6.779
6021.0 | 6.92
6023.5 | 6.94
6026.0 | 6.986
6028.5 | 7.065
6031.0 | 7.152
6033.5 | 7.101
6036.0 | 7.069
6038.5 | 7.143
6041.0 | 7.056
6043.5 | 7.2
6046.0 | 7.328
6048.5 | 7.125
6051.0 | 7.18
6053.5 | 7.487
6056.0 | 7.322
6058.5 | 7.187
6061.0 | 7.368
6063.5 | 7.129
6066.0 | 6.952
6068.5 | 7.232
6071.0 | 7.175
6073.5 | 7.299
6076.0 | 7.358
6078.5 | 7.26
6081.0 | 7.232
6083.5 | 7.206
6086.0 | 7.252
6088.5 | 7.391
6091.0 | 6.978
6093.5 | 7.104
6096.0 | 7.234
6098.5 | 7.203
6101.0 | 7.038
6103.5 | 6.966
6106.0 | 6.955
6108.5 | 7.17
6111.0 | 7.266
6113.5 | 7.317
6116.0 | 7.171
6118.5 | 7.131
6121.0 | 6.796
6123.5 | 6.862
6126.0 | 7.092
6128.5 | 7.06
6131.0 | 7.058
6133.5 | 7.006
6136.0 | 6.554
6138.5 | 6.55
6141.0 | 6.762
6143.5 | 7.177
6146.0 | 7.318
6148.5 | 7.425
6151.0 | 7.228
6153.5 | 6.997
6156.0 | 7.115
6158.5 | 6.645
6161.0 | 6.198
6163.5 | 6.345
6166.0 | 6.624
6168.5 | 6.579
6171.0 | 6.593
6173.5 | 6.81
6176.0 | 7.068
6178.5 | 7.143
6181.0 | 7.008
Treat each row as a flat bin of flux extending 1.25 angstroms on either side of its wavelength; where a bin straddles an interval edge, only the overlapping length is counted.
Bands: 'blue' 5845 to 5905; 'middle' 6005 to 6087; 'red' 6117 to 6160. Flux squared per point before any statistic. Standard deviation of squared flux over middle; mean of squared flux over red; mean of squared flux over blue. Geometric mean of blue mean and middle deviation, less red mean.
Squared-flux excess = -38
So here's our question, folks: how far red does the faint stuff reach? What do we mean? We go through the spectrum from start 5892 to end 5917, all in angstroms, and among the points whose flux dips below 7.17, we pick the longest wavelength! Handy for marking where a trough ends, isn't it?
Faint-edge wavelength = 5916.0 angstroms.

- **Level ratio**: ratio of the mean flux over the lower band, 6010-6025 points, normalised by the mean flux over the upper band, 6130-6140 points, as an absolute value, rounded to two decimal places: 1.01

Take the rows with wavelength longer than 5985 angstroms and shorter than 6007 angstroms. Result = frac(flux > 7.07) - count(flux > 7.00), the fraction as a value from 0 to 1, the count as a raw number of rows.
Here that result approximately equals -5.6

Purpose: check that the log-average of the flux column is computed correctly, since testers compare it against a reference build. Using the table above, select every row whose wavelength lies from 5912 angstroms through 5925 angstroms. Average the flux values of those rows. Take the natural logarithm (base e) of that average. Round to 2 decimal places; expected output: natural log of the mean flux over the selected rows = 1.90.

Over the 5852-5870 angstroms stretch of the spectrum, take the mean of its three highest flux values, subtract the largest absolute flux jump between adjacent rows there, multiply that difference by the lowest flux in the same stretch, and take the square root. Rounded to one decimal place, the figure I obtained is 6.6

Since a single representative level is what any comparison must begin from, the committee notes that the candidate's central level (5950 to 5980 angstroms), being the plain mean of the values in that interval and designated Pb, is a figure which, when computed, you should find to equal 7.08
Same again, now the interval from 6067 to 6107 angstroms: 7.18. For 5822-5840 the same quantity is 7.27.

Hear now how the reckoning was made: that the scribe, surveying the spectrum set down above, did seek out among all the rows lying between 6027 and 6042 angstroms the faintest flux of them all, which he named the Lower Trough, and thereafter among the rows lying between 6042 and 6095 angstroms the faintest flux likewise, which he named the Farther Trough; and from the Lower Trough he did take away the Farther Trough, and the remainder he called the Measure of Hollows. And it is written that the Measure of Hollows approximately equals 0.1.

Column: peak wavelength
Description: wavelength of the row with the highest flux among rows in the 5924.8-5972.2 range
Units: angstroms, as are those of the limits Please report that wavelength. 5968.5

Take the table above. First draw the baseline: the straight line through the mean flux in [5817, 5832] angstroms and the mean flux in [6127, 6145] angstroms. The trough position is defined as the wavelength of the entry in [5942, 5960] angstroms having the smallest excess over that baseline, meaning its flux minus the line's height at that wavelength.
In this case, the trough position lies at 5951.0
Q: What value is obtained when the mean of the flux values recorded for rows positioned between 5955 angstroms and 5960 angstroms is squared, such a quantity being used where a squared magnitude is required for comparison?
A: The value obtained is 50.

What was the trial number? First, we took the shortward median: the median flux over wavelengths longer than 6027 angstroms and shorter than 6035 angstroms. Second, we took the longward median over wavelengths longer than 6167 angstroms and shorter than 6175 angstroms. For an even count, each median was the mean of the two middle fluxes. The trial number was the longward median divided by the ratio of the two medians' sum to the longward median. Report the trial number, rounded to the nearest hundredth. 3.17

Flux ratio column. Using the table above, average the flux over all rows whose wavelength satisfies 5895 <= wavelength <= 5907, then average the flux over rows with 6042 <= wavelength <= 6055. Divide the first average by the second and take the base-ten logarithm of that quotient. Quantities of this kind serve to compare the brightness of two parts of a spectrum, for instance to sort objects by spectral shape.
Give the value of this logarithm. -0.050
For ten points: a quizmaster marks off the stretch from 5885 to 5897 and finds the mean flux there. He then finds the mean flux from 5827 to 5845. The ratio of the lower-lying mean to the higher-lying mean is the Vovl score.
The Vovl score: 1.20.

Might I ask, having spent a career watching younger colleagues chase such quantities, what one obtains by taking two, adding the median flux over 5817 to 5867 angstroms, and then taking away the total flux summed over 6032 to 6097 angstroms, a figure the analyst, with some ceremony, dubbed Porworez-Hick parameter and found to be -178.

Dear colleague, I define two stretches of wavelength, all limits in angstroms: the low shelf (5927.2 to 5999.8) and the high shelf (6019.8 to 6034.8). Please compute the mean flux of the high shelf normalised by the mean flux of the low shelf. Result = 1.00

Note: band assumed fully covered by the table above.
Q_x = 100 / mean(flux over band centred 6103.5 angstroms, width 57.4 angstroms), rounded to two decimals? 14.02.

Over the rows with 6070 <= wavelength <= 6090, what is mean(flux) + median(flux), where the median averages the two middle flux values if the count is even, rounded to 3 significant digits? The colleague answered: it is 14.5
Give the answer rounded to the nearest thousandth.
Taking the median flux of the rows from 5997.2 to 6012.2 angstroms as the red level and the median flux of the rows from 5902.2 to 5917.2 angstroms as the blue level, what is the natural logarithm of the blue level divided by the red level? -0.053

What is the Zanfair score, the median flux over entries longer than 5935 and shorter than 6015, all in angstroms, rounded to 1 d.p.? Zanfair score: 7.0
